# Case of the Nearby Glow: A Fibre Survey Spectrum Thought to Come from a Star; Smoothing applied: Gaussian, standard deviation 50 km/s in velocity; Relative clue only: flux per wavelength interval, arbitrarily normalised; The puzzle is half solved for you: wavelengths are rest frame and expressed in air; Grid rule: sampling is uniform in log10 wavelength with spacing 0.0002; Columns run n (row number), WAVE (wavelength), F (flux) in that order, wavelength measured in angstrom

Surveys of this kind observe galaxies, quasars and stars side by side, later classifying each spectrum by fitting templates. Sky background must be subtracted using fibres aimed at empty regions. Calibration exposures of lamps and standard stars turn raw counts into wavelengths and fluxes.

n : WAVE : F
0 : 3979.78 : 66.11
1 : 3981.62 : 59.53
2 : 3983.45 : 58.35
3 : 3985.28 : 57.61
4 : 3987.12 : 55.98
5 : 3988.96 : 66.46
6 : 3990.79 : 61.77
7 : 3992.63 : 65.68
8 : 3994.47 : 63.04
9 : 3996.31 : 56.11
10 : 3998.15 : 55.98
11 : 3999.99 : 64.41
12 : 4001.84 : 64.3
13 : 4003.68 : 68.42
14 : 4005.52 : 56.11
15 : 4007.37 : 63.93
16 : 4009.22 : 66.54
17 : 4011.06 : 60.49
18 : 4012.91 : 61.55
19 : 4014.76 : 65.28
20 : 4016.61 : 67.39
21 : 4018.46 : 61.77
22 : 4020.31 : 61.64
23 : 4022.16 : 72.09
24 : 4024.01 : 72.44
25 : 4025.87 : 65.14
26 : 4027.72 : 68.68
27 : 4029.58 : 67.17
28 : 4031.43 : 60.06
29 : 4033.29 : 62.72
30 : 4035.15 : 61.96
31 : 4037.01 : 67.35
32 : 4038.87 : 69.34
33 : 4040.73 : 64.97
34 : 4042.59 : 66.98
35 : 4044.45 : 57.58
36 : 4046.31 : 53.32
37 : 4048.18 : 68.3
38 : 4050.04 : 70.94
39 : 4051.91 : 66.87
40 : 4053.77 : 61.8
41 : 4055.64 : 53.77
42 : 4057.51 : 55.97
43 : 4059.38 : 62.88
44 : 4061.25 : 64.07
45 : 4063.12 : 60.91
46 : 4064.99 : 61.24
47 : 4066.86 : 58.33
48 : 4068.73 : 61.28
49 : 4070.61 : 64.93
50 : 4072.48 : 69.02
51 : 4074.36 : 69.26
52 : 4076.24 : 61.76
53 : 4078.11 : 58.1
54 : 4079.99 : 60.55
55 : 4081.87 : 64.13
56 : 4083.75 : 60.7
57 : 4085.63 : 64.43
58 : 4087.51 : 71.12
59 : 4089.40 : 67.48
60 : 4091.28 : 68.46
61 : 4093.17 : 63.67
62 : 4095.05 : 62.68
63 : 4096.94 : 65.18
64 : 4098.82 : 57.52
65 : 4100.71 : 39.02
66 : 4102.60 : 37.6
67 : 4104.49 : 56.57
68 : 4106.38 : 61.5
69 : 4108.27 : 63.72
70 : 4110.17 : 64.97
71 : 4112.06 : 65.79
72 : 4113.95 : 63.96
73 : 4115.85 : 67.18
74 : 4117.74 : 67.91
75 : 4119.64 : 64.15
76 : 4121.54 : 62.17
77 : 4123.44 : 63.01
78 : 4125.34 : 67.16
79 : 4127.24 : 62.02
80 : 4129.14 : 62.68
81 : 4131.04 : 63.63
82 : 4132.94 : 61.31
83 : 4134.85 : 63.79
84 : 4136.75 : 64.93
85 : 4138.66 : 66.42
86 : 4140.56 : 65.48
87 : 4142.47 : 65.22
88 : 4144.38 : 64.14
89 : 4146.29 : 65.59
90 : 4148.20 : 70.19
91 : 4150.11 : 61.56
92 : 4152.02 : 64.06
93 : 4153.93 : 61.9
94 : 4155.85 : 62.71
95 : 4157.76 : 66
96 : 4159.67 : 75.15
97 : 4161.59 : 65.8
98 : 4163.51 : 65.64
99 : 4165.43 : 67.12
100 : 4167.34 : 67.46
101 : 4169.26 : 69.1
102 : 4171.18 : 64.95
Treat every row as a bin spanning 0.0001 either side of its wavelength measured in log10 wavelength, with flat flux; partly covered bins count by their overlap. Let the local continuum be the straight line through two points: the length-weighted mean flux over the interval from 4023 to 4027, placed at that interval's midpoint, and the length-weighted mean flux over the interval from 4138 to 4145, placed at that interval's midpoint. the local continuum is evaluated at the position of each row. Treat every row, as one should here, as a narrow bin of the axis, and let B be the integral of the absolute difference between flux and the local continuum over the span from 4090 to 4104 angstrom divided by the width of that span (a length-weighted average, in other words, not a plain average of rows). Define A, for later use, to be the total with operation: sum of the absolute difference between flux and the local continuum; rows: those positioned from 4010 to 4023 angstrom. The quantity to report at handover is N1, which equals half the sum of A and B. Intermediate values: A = 40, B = 10.6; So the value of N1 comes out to 25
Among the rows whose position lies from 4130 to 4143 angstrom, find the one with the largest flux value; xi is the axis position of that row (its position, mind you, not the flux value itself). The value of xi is 4138.66 angstrom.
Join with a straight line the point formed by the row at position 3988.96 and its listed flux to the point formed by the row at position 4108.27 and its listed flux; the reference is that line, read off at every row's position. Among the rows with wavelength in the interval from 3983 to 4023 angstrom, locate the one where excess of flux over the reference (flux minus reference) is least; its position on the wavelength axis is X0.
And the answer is 3987.12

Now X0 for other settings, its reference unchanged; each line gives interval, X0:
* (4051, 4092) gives 4055.64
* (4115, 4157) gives 4132.94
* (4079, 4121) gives 4102.60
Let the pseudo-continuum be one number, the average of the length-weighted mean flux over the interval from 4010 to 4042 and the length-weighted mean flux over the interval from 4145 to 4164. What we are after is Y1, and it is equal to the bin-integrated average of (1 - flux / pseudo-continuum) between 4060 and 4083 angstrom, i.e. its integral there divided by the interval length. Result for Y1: 0.043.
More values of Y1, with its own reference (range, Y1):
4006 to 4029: 0.002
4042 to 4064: 0.057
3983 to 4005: 0.063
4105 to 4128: 0.019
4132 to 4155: 0.016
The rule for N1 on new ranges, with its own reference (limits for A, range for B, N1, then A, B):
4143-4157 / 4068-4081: 11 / 16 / 4.8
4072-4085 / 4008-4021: 20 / 34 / 5.6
